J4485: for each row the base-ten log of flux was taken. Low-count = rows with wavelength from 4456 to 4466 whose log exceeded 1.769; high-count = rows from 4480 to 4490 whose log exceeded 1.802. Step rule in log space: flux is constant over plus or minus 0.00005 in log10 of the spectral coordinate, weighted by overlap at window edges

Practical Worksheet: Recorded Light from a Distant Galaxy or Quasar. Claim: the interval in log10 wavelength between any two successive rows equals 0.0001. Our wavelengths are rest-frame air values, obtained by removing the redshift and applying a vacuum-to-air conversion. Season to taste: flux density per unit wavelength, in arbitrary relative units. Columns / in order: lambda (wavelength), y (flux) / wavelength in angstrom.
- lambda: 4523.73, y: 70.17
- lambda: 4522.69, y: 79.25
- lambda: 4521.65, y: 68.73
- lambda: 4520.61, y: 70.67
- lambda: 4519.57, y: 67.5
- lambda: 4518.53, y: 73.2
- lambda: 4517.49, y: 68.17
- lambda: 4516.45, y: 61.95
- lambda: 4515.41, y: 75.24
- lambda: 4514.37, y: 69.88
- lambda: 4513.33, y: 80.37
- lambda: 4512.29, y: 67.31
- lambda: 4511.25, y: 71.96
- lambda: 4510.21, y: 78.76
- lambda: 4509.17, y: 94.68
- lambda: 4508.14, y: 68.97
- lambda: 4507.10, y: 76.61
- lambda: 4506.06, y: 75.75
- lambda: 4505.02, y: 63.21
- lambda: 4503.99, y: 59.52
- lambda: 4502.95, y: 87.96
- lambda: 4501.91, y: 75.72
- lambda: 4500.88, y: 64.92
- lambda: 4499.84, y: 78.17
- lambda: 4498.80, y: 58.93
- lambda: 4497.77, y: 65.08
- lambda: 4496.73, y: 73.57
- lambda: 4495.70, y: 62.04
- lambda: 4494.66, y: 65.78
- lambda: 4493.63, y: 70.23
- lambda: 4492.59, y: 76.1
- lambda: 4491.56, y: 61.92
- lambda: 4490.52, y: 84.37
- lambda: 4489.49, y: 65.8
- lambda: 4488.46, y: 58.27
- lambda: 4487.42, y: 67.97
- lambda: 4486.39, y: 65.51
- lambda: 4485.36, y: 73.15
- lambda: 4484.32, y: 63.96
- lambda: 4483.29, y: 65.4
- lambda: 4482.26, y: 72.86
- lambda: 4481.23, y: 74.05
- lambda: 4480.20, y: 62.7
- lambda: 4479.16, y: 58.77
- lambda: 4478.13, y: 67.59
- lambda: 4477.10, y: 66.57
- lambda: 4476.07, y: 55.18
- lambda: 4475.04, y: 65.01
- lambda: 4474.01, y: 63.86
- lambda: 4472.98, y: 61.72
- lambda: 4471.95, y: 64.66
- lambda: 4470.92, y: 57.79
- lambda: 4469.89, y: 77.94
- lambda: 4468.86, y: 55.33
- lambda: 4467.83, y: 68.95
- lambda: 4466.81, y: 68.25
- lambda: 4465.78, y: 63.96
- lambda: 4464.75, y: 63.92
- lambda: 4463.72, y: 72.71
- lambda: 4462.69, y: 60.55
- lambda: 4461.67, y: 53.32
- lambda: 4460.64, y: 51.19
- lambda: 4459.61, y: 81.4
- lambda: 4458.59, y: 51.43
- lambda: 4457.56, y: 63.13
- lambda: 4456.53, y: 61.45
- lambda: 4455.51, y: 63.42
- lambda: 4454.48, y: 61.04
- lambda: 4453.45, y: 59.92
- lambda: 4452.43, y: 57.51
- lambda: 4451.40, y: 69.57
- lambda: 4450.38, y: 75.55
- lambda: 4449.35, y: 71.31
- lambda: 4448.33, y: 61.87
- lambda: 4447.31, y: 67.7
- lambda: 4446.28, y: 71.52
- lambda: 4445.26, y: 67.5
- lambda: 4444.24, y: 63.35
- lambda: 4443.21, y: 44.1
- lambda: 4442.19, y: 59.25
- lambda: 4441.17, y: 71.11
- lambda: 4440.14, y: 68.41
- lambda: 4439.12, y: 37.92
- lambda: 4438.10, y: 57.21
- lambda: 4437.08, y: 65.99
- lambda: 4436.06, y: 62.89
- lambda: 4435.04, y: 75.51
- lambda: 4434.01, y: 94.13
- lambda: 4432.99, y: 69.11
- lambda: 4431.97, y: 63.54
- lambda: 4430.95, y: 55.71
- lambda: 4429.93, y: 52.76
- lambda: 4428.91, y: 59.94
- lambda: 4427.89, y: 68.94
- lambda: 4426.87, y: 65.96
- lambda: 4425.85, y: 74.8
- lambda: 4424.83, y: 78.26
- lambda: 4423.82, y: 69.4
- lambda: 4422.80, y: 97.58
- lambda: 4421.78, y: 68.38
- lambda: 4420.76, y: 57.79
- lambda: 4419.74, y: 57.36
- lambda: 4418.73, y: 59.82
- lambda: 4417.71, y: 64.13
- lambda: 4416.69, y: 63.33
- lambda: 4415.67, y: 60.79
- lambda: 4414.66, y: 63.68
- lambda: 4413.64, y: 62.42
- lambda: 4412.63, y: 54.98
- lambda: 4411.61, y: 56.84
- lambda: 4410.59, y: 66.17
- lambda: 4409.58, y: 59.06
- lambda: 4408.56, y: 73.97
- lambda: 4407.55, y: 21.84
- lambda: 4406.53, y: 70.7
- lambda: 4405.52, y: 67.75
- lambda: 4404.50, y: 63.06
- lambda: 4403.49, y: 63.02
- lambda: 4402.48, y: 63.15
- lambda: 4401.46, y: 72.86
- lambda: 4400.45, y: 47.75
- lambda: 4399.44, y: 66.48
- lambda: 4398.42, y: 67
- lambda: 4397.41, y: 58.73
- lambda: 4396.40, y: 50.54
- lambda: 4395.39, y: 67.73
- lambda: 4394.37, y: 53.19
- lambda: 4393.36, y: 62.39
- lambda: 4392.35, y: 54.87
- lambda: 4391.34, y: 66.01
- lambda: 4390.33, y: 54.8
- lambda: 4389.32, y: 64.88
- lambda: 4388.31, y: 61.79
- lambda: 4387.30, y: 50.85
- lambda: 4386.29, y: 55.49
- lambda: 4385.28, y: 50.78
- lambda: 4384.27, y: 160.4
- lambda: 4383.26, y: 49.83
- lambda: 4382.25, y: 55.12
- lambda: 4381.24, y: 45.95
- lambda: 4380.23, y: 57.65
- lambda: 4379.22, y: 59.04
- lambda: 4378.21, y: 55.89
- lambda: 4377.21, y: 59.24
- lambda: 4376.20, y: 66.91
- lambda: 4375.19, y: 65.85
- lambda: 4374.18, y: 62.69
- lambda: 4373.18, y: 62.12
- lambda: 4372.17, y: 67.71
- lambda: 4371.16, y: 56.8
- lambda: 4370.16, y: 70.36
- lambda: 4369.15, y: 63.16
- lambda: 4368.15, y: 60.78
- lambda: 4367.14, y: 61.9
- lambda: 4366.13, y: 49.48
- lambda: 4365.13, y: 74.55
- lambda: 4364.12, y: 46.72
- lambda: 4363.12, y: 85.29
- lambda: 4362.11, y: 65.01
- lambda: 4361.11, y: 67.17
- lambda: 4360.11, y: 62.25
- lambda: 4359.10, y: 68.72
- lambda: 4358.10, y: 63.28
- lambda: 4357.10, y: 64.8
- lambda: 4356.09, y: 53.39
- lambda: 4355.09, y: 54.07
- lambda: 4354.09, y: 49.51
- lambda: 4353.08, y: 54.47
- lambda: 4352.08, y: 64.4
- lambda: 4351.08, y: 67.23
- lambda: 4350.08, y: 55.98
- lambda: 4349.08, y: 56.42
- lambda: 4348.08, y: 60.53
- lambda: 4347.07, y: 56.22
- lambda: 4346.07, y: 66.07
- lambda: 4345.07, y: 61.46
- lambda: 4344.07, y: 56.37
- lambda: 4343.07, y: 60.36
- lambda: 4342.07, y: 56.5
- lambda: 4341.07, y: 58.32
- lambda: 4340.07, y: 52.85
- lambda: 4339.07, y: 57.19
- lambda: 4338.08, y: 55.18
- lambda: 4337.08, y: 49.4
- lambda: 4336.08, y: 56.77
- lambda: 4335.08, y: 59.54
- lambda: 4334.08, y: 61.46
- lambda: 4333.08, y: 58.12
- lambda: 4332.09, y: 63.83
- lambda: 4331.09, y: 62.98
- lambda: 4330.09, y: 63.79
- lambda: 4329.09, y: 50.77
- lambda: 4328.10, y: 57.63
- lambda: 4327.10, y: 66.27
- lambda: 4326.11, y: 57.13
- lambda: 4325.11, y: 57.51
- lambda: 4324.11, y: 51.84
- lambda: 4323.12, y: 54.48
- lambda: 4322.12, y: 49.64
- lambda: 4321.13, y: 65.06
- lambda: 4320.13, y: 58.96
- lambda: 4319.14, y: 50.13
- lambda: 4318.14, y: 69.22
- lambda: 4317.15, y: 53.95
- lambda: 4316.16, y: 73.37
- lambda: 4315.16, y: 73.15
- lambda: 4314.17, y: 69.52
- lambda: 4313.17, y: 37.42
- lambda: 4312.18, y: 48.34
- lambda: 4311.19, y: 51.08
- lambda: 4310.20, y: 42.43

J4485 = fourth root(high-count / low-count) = 1.03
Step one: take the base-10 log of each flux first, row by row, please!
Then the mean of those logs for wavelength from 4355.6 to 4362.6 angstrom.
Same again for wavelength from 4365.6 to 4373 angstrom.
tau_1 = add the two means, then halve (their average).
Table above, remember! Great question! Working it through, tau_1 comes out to 1.794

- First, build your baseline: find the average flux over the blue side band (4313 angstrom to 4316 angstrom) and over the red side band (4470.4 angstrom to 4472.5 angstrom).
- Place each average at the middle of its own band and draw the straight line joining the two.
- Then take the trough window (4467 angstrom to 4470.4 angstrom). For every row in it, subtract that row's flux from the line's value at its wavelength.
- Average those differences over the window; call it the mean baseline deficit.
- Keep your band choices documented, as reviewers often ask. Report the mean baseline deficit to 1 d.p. -6.2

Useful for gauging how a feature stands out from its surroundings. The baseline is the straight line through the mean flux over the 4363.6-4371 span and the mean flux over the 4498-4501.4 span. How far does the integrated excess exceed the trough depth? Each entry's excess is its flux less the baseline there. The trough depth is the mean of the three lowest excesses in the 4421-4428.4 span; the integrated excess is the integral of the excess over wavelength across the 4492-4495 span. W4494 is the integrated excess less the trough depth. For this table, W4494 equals 7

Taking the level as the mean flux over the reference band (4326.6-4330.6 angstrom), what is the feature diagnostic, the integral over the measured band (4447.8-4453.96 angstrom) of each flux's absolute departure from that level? 43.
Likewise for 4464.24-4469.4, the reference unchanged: 32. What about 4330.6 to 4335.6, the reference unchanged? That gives 11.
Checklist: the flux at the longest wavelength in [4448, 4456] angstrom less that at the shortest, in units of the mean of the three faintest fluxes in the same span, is 0.03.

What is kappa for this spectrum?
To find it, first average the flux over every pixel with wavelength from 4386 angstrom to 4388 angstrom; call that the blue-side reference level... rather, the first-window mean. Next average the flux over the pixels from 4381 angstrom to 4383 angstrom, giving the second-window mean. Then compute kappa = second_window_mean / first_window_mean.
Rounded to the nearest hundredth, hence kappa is 0.95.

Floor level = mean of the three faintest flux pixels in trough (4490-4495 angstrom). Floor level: 66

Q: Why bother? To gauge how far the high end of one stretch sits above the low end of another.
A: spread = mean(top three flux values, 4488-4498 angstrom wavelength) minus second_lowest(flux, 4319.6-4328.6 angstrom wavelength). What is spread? 26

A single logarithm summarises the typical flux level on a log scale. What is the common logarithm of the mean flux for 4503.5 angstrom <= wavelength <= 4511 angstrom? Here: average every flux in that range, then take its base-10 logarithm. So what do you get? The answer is 1.869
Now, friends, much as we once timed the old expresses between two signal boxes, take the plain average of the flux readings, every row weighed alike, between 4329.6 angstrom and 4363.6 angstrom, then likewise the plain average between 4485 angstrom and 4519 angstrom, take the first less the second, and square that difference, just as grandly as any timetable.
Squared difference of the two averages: 114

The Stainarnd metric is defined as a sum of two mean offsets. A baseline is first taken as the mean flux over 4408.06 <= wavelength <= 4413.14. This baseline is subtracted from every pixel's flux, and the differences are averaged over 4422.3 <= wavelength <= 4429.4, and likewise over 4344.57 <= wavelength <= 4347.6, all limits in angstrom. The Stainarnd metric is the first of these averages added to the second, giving 10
